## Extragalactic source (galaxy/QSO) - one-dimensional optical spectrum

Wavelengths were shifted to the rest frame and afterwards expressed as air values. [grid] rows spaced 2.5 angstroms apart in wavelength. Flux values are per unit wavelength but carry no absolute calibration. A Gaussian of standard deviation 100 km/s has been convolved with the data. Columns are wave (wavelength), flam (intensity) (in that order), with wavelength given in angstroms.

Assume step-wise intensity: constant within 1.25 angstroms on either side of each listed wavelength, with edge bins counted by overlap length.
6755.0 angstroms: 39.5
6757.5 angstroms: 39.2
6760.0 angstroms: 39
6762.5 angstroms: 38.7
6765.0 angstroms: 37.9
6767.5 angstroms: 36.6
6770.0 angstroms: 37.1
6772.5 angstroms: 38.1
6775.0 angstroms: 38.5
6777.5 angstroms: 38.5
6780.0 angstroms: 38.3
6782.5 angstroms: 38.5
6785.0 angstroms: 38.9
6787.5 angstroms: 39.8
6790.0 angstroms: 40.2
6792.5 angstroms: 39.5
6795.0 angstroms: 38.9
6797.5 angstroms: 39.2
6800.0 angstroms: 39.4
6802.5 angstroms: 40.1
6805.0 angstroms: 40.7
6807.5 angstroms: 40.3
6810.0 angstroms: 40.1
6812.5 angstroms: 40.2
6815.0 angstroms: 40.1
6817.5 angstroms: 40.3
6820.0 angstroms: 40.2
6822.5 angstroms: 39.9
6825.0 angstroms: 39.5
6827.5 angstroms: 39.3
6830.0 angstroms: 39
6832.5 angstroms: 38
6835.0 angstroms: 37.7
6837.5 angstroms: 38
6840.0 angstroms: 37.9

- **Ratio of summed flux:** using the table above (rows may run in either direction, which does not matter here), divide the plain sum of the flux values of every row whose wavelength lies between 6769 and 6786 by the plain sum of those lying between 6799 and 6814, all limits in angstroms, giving 1.1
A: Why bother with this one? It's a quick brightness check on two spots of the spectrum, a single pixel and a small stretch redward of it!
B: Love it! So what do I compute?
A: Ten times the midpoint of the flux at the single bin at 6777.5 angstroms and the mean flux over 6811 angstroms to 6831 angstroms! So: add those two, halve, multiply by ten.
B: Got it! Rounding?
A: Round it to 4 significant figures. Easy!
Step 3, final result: 391.6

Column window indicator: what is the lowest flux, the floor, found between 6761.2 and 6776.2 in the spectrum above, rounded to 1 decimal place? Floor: 36.6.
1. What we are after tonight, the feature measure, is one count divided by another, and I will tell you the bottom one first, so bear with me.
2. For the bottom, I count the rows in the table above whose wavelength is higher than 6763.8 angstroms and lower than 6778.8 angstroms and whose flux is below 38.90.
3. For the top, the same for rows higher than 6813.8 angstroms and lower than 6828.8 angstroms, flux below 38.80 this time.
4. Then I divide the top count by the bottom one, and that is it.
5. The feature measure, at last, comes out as 0.00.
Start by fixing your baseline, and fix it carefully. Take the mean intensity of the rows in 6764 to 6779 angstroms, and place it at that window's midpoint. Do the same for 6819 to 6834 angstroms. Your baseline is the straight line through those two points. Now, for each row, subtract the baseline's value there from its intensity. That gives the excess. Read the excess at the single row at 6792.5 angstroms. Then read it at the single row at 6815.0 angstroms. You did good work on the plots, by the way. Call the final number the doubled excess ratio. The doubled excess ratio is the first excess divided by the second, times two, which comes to 2.0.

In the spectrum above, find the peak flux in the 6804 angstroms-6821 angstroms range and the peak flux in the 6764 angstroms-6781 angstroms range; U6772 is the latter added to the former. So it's 79.2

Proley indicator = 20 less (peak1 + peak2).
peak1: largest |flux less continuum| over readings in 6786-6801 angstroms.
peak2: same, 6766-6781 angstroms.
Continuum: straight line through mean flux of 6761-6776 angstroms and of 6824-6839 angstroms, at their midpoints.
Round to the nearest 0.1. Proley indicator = 16.7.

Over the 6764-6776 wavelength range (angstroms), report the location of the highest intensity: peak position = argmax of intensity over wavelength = 6775.0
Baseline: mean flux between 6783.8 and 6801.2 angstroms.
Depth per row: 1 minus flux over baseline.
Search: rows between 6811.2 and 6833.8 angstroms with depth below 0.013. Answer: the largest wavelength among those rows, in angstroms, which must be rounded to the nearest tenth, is 6830.0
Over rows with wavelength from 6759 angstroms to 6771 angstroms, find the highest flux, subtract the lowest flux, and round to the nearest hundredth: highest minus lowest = 2.40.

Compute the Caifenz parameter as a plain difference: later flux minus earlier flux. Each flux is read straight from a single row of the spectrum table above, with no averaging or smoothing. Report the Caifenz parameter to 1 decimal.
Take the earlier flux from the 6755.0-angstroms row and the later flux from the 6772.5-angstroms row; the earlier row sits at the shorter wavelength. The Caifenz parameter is -1.4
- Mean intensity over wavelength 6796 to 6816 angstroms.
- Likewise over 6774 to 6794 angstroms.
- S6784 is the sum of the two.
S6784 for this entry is 79.0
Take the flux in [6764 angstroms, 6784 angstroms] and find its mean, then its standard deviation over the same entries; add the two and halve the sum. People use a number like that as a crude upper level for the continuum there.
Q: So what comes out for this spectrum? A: 19.3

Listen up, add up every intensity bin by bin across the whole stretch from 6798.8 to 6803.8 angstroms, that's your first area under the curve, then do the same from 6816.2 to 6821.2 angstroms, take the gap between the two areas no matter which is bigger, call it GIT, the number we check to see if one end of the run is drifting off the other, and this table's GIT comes 2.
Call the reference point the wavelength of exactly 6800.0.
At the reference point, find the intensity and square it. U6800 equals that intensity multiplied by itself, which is 1552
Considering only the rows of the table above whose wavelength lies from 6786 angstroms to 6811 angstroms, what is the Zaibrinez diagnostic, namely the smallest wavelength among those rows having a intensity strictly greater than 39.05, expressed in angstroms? 6787.5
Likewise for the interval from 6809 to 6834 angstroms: 6810.0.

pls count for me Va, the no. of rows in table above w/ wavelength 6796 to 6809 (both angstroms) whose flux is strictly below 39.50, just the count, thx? 2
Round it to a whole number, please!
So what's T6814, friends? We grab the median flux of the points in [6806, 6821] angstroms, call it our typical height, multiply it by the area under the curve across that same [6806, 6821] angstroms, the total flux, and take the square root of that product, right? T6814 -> 156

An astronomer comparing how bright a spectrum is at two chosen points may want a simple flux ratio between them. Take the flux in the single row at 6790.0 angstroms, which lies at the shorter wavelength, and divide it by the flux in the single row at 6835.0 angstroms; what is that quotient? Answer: 1.07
